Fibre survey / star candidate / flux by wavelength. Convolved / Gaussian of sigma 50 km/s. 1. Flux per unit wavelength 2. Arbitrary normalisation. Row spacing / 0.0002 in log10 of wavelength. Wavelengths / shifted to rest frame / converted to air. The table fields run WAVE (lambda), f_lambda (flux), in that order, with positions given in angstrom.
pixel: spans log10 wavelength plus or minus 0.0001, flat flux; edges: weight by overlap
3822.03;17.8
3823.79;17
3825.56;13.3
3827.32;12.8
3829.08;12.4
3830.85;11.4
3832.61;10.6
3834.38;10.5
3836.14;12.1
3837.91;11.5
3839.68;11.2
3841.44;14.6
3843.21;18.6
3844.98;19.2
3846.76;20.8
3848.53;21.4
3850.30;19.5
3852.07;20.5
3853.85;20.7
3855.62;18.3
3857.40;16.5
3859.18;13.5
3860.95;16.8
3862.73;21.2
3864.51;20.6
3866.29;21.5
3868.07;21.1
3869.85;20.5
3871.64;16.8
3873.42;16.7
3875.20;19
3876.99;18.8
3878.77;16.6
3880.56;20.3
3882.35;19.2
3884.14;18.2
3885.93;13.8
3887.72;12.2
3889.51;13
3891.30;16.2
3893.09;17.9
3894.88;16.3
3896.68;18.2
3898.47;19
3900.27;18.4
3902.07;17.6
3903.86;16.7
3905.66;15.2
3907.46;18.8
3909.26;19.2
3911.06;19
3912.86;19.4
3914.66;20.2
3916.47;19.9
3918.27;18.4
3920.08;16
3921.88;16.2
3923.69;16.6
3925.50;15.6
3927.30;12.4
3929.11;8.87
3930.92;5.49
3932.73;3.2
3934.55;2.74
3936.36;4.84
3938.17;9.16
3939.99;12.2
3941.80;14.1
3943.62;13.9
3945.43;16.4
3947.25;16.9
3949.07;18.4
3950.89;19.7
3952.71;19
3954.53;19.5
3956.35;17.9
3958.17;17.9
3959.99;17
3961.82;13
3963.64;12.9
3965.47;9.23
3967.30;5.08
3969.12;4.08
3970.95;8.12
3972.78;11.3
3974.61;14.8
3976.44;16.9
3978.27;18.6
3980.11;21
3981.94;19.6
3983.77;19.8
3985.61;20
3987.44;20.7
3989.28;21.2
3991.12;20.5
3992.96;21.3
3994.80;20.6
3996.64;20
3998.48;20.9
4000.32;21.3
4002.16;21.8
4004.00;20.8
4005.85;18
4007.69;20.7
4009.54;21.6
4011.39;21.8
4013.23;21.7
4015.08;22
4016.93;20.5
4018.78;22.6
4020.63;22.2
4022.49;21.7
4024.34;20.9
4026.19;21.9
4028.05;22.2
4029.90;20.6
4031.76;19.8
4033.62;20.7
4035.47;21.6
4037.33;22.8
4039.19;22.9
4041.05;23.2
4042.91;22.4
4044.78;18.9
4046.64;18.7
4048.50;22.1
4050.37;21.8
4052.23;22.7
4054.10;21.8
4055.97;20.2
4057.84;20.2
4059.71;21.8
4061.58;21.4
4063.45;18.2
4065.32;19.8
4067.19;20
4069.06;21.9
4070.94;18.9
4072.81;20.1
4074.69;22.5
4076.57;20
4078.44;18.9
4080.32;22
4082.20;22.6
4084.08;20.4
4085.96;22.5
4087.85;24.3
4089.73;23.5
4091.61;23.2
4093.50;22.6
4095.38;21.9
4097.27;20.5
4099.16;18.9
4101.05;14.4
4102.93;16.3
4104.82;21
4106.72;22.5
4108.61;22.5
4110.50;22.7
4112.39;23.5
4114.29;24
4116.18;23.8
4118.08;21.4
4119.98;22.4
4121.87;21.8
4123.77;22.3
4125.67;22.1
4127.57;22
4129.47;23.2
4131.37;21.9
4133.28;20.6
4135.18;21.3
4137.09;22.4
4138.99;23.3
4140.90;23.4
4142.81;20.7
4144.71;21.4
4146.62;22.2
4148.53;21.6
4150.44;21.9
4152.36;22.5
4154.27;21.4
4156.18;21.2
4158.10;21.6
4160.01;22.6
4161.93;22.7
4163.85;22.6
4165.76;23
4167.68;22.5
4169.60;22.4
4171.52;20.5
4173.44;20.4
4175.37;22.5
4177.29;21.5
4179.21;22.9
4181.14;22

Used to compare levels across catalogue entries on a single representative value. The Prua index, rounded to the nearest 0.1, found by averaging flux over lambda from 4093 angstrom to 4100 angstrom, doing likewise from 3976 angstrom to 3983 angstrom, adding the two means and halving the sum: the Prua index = 20.0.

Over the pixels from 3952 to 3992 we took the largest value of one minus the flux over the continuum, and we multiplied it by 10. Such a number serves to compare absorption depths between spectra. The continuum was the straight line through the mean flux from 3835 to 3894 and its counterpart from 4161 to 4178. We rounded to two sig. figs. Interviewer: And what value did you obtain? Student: 7.9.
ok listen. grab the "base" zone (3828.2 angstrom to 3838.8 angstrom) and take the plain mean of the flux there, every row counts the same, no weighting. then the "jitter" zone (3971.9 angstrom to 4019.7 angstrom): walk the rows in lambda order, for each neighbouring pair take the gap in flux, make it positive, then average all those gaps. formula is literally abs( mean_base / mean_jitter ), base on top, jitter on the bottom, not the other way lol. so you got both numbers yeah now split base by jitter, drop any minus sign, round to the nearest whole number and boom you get 10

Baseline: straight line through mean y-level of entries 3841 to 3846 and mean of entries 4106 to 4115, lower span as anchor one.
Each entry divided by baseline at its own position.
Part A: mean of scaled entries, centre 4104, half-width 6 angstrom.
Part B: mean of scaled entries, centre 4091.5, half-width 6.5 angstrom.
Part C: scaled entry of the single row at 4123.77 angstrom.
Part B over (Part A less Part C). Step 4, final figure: -9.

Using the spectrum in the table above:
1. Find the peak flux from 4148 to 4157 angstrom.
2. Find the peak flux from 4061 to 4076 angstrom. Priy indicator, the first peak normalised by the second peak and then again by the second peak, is 0.044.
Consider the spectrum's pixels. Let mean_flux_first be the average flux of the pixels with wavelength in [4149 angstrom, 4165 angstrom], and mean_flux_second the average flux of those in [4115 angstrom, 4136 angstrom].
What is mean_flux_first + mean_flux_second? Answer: 44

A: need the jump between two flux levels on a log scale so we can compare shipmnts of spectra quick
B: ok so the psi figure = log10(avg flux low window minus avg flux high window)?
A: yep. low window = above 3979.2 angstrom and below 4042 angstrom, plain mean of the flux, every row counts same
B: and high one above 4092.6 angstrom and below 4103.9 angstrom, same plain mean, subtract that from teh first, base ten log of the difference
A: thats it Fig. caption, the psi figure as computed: 0.31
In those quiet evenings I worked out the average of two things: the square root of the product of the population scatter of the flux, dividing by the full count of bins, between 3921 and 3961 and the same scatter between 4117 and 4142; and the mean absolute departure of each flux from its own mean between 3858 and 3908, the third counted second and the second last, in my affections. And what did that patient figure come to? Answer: 2.0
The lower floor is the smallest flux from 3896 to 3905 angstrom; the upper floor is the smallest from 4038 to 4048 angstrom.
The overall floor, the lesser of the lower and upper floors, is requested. 17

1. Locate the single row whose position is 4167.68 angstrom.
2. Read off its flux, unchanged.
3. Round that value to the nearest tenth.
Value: 22.5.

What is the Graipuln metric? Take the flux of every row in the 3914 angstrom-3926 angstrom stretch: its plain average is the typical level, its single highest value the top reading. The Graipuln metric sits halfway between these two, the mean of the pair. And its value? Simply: 18.9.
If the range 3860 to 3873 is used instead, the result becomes 20.6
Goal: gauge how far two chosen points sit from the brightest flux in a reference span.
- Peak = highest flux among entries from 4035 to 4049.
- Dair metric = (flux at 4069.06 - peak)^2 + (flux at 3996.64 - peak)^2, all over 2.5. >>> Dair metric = 5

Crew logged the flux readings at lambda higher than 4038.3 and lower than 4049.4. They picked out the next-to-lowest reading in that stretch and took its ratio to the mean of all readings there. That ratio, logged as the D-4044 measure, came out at 0.88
